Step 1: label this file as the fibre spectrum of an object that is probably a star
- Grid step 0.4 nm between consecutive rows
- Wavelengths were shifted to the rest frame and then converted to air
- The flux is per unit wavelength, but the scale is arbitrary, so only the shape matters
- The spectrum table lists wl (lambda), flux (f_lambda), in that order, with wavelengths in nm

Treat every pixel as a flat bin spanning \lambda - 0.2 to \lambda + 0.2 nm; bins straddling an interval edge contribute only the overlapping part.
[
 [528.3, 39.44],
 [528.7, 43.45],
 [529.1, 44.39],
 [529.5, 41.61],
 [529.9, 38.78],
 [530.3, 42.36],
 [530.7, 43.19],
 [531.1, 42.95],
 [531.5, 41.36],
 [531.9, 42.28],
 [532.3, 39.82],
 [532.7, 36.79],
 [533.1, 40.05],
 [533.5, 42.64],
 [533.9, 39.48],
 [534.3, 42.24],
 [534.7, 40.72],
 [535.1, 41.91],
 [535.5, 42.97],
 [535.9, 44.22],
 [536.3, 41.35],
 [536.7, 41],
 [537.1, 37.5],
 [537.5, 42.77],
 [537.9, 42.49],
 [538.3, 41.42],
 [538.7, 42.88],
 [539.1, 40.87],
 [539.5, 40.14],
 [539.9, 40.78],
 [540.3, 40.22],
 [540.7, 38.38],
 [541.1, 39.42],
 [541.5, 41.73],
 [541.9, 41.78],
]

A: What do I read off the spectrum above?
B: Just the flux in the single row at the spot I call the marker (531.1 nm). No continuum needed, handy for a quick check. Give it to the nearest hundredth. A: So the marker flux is 42.95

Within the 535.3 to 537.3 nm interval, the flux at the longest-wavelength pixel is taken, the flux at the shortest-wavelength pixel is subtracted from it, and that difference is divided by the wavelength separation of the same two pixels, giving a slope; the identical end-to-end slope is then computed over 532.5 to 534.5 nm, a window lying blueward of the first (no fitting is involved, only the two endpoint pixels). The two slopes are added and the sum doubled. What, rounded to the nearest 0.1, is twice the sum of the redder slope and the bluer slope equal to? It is 0.0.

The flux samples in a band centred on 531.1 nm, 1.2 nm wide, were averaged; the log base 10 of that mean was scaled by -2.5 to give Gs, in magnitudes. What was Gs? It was -4.07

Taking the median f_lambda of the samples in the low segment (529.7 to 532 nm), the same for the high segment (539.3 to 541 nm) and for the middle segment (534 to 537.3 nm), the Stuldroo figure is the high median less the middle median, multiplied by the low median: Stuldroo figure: -61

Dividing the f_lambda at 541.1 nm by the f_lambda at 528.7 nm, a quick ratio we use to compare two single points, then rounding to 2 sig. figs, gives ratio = 0.91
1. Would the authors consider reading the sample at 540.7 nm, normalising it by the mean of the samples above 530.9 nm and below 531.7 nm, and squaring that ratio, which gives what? 0.83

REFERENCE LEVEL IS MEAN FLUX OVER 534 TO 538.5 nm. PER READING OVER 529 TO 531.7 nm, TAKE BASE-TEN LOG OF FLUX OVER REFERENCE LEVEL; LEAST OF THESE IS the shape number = -0.031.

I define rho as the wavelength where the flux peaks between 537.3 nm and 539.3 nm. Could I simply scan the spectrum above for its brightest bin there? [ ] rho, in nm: 538.7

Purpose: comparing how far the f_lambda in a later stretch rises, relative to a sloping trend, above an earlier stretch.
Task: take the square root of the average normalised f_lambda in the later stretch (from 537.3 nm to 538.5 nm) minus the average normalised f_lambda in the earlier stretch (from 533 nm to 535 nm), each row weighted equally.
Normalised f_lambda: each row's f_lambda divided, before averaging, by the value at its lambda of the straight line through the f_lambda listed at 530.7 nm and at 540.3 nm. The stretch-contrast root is 0.24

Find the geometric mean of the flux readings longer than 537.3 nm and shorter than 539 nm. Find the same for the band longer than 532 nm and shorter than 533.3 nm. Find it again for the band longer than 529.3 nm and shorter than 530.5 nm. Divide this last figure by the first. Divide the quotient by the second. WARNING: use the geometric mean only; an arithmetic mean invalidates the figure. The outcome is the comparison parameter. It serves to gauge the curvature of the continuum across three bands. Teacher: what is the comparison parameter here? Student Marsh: 0.0248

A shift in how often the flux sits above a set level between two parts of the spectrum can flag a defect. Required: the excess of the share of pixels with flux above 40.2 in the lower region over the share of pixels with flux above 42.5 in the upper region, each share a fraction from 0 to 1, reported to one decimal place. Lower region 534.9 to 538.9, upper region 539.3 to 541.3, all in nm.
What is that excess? 0.9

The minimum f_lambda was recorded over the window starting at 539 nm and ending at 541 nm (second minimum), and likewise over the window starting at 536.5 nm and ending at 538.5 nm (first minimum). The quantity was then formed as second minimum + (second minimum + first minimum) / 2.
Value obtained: 76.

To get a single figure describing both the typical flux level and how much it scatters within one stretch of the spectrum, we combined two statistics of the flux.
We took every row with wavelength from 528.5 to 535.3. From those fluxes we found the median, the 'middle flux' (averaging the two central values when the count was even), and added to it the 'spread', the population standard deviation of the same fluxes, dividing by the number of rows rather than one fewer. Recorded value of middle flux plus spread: 43.8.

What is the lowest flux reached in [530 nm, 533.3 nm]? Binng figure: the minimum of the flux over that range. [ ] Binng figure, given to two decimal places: 36.79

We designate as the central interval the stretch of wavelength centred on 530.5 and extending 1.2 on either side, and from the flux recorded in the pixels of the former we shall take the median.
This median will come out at 42.0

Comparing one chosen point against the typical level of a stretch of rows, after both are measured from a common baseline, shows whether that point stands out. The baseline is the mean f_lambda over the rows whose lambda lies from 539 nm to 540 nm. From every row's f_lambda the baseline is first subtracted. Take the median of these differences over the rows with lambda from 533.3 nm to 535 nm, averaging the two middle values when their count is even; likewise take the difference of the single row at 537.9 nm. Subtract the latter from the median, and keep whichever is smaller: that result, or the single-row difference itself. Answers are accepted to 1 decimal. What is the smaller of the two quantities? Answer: -1.0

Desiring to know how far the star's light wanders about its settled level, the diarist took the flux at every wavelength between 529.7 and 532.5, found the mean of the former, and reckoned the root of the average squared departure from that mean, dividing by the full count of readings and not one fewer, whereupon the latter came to 1.5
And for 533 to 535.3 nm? 1.2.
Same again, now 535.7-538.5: 1.9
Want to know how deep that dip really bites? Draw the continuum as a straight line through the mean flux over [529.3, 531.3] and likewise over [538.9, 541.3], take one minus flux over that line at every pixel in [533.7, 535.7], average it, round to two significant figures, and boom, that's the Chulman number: -0.012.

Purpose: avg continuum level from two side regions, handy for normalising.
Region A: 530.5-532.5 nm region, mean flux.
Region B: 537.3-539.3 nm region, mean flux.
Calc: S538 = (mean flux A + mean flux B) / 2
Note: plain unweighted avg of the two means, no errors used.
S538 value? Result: 42.0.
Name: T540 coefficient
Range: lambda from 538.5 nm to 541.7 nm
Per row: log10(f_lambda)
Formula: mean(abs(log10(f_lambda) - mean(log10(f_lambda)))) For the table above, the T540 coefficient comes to 0.0108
